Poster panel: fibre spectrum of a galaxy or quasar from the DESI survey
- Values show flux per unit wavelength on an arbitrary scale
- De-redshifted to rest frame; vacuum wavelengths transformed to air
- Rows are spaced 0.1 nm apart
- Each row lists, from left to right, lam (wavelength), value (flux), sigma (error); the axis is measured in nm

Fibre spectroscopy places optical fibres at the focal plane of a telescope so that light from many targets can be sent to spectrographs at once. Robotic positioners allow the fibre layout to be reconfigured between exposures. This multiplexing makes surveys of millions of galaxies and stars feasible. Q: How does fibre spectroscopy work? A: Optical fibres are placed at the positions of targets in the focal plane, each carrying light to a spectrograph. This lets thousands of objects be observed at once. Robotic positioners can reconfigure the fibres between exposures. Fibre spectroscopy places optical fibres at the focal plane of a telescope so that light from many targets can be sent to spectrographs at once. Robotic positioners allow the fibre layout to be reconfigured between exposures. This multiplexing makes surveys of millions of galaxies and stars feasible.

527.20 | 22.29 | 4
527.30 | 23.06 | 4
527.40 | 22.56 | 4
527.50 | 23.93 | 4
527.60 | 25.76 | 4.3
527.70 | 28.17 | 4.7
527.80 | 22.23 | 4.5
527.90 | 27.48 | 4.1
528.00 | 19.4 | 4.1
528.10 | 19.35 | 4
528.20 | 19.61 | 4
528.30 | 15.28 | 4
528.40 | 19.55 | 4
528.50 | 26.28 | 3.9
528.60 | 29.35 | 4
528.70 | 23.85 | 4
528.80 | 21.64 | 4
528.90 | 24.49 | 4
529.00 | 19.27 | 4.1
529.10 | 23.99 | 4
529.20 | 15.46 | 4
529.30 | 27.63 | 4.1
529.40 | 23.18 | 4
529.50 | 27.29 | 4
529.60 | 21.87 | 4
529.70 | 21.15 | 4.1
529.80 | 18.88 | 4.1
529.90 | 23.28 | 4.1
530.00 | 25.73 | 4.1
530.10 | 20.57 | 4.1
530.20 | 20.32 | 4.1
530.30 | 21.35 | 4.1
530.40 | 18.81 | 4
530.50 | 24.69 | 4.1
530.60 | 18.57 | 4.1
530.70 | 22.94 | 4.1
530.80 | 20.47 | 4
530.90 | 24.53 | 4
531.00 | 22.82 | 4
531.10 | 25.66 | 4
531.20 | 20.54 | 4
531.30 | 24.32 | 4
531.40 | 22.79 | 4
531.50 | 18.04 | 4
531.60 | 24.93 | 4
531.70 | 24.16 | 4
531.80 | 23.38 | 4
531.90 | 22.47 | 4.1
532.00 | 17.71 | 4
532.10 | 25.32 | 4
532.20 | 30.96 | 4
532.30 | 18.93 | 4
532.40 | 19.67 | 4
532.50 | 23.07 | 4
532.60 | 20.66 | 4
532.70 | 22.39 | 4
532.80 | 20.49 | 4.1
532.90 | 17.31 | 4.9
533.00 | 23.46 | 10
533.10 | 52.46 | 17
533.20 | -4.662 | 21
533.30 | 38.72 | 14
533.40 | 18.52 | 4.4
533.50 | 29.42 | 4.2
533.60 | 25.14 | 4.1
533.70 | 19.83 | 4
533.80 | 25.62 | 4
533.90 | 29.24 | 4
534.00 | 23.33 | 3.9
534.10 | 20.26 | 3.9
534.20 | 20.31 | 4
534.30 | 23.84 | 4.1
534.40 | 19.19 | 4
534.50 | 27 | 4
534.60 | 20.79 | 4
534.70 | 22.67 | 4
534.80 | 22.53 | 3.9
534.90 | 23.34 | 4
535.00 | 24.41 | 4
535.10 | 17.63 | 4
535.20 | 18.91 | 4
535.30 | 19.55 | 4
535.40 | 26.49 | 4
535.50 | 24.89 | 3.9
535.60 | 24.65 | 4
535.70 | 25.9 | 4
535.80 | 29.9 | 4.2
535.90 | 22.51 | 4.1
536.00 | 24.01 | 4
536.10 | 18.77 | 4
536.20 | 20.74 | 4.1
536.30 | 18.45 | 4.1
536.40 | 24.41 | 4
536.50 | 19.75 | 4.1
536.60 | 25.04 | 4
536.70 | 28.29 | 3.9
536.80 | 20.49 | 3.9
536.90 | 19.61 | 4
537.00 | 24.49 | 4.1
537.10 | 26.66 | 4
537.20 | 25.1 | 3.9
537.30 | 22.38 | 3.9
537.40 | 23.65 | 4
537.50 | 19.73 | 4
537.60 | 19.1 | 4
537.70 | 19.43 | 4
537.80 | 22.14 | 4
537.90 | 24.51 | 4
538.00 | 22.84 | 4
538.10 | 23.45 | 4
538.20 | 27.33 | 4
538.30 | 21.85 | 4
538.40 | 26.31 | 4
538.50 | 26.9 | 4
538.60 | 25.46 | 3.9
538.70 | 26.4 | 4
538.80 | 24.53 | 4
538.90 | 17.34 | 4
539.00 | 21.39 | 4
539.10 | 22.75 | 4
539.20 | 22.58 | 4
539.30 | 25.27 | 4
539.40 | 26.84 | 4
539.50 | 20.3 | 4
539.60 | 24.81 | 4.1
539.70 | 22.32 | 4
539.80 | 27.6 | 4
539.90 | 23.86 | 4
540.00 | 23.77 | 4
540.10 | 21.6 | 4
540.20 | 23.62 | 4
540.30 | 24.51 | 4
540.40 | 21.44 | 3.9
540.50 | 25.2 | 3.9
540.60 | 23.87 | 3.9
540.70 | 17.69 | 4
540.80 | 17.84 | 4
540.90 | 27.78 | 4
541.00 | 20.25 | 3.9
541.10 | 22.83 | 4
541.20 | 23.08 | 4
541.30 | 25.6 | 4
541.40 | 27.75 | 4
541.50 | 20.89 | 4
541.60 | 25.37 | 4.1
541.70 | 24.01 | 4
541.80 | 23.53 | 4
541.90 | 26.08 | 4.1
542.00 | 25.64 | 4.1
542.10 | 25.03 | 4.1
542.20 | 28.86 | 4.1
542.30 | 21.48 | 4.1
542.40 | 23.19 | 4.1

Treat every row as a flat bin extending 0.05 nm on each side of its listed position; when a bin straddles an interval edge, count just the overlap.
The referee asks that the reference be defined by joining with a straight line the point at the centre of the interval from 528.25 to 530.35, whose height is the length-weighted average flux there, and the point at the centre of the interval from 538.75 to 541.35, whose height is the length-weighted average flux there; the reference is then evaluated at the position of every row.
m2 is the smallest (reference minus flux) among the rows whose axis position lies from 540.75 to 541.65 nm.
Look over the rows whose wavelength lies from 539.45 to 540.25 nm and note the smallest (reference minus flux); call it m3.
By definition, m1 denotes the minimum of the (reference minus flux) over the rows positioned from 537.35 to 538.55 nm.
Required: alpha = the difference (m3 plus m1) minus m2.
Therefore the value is -4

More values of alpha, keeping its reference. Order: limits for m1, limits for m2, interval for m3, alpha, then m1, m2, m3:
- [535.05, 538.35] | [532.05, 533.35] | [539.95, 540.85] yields 21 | -7.1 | -29.8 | -2.15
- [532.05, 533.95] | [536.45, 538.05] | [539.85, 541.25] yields -29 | -29.8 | -5.5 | -4.70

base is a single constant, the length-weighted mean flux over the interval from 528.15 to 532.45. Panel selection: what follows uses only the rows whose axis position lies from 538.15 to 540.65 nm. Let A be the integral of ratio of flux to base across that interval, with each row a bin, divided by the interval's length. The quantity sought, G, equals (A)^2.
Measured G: 1.14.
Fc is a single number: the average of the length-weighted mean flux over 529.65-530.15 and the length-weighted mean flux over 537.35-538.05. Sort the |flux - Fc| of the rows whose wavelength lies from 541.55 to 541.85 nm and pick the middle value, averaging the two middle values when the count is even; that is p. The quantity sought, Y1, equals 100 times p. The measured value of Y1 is 223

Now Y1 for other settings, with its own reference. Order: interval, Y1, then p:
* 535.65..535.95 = 412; 4.1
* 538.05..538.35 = 167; 1.7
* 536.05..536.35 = 301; 3.0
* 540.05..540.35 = 184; 1.8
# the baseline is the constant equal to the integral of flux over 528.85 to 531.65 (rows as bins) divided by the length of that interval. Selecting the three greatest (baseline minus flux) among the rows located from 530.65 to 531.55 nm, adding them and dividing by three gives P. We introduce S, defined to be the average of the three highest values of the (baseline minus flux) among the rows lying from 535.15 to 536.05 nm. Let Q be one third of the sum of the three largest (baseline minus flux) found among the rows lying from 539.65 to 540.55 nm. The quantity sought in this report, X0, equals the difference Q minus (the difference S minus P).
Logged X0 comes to 1.1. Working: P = 2.6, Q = 0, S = 1.9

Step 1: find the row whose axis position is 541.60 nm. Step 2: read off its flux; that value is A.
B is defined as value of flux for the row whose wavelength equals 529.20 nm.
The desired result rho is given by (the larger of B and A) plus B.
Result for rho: 40.8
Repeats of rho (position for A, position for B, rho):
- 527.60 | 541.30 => 51.4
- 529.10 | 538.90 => 41.3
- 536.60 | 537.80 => 47.2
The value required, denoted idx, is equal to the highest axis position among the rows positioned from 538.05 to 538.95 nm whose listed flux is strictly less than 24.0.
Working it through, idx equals 538.90 nm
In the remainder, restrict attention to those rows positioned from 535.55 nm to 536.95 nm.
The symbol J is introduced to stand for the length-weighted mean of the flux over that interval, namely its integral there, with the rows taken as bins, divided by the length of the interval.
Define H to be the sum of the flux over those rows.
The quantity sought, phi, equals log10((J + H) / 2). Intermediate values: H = 323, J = 23.0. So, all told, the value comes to 2.24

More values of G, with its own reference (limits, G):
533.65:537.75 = 1.03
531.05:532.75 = 1.03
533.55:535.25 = 1.02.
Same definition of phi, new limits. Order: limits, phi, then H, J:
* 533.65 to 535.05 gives 2.24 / 322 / 23.0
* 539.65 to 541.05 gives 2.24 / 321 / 23.0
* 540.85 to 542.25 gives 2.27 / 347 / 24.8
